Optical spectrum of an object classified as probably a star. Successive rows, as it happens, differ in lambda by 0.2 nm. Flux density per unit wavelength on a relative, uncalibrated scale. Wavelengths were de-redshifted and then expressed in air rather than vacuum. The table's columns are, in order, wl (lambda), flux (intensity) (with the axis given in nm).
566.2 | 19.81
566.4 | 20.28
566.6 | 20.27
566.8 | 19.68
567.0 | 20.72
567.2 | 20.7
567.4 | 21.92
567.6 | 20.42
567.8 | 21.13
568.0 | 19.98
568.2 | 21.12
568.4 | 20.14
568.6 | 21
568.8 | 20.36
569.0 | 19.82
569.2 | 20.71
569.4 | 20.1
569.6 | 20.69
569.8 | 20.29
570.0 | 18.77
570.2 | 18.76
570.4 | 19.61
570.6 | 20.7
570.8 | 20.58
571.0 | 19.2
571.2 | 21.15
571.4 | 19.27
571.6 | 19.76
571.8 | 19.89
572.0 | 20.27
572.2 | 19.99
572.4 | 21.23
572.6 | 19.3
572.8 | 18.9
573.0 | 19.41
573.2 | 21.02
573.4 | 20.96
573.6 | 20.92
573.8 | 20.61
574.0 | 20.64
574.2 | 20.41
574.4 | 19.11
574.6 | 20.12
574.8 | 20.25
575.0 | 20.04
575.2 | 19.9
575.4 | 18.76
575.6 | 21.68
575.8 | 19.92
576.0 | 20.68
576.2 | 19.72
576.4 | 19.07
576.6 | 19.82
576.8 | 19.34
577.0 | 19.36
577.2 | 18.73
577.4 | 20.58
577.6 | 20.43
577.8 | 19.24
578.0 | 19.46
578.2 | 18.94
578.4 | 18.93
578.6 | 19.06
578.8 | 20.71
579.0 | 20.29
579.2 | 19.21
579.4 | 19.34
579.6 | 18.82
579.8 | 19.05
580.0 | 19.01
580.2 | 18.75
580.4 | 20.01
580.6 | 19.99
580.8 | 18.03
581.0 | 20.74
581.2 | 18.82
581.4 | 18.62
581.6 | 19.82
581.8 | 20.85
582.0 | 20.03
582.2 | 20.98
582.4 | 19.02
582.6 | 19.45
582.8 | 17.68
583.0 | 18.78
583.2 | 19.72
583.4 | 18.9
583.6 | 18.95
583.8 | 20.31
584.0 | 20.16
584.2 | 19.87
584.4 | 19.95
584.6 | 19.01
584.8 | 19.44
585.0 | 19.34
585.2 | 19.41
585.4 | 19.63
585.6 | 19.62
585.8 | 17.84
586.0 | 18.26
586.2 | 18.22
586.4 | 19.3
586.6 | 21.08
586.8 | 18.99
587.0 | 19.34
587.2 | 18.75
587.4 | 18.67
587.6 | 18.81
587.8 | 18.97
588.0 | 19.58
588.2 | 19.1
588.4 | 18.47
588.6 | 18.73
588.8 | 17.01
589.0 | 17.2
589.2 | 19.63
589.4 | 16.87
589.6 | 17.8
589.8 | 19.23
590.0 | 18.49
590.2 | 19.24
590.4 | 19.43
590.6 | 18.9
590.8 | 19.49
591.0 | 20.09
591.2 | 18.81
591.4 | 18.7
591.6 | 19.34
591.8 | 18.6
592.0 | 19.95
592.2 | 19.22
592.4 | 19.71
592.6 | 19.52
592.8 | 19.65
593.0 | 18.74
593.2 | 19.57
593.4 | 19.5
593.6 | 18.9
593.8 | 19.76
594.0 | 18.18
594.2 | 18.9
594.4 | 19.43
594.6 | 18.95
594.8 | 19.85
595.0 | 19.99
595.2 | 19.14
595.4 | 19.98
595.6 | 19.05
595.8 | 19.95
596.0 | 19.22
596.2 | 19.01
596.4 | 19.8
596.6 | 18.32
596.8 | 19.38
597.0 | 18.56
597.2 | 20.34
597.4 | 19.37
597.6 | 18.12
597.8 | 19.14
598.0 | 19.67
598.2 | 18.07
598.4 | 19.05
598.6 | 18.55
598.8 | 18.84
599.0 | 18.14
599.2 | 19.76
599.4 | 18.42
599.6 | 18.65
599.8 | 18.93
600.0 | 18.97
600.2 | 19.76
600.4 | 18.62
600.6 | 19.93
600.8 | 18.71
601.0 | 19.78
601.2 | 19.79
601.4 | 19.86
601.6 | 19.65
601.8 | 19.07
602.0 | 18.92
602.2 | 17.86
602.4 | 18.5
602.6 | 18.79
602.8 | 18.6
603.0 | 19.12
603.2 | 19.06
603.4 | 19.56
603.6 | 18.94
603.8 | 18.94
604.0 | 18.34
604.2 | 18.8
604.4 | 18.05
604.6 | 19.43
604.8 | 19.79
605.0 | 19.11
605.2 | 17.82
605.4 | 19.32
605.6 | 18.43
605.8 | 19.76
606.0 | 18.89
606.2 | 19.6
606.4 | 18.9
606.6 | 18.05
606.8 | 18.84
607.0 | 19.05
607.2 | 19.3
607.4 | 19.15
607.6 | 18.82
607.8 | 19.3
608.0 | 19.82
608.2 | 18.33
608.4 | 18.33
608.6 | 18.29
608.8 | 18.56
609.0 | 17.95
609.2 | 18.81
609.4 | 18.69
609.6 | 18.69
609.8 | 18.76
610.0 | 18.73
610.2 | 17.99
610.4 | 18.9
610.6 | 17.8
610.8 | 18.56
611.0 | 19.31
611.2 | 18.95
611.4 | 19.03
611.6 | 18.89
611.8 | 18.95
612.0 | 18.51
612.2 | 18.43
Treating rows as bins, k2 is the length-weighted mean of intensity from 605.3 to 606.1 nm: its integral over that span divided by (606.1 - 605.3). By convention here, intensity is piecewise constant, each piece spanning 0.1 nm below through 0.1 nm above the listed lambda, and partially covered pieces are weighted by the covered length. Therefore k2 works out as 19.1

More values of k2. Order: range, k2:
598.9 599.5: 18.8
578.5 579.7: 19.6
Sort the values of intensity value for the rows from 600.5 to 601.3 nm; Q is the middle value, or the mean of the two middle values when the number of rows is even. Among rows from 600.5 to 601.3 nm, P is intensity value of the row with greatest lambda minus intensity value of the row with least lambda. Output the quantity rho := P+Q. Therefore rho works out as 19.6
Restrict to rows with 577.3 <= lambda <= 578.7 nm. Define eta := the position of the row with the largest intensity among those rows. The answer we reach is 577.4 nm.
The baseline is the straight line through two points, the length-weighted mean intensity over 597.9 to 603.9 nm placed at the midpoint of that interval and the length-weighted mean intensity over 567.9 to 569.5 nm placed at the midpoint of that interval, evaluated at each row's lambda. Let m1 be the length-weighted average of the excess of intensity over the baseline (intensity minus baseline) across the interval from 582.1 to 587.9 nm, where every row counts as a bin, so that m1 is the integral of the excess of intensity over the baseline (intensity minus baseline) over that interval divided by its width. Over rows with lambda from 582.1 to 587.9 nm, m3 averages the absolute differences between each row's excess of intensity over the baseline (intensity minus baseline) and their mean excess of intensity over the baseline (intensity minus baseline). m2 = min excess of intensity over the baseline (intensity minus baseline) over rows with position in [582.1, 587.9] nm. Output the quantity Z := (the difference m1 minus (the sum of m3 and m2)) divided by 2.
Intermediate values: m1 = -0.4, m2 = -2.1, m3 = 0.6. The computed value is 0.54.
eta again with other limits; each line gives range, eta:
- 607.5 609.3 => 608.0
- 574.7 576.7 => 575.6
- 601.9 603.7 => 603.4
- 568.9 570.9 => 569.2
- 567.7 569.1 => 567.8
